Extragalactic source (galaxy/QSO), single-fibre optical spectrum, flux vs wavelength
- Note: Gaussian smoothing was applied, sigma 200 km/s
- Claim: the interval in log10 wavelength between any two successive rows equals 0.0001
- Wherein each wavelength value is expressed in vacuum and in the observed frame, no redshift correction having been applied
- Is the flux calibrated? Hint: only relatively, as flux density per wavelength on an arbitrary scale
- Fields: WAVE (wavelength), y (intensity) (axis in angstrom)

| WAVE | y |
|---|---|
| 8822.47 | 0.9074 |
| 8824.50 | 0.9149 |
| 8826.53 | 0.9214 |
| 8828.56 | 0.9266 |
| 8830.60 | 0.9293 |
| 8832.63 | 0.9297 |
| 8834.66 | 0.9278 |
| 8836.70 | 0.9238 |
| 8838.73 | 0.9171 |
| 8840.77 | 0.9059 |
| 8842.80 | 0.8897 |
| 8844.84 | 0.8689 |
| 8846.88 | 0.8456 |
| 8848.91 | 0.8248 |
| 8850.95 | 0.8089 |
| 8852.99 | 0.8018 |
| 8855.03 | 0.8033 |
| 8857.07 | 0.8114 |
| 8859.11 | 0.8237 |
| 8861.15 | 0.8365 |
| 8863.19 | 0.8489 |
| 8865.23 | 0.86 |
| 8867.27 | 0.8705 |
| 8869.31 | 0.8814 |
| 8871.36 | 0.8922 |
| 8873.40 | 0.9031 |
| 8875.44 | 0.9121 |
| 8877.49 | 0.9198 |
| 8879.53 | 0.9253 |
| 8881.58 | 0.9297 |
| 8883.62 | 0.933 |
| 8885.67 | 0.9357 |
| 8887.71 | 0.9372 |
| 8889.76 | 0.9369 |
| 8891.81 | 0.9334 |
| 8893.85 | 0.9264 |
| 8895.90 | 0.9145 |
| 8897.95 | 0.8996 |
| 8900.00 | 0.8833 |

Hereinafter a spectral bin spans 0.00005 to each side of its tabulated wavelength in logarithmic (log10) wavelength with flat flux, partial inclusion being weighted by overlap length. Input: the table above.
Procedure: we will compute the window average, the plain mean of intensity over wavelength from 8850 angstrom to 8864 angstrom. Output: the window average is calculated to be 0.819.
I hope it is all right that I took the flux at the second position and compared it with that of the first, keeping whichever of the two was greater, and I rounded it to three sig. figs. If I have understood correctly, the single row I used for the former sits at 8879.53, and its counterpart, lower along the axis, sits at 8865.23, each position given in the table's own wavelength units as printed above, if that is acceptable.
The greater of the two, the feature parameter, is 0.925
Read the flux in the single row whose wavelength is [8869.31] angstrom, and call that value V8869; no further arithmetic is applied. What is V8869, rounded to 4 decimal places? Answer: 0.8814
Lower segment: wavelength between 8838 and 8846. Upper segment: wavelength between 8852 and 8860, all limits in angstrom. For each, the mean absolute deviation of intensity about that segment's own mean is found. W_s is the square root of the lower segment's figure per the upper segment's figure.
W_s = 1.47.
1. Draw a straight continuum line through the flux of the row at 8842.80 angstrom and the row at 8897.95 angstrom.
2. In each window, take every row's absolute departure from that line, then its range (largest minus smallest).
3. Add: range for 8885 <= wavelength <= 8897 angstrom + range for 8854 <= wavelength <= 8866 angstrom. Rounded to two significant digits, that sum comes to 0.079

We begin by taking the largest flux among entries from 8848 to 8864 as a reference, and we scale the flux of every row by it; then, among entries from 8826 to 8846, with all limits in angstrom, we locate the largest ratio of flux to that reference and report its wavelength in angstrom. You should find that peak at 8832.63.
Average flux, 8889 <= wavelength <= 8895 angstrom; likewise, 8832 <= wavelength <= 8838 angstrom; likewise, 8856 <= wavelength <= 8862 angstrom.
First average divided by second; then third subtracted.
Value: 0.182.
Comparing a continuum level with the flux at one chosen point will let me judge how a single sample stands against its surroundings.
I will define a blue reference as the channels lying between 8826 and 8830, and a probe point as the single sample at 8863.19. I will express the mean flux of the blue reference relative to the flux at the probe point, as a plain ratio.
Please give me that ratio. 1.09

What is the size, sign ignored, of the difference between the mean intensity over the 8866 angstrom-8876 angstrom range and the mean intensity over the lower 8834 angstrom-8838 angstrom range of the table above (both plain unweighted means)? 0.03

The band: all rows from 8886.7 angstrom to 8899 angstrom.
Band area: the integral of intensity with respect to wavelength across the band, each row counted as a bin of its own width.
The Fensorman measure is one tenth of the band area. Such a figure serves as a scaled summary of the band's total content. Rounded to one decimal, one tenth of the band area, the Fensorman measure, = 1.1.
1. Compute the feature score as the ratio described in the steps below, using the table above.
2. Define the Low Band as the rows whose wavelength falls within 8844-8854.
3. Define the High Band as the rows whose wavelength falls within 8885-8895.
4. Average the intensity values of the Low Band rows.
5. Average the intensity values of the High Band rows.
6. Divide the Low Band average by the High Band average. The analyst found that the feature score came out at 0.89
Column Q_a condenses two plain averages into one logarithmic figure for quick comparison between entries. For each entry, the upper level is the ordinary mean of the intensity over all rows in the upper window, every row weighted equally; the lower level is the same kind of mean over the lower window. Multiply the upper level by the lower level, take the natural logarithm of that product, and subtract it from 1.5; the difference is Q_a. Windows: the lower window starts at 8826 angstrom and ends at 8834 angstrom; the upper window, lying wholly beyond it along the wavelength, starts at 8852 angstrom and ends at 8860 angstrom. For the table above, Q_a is 1.79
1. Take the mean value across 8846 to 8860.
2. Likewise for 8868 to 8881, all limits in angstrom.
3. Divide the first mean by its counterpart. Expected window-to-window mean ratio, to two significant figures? 0.90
